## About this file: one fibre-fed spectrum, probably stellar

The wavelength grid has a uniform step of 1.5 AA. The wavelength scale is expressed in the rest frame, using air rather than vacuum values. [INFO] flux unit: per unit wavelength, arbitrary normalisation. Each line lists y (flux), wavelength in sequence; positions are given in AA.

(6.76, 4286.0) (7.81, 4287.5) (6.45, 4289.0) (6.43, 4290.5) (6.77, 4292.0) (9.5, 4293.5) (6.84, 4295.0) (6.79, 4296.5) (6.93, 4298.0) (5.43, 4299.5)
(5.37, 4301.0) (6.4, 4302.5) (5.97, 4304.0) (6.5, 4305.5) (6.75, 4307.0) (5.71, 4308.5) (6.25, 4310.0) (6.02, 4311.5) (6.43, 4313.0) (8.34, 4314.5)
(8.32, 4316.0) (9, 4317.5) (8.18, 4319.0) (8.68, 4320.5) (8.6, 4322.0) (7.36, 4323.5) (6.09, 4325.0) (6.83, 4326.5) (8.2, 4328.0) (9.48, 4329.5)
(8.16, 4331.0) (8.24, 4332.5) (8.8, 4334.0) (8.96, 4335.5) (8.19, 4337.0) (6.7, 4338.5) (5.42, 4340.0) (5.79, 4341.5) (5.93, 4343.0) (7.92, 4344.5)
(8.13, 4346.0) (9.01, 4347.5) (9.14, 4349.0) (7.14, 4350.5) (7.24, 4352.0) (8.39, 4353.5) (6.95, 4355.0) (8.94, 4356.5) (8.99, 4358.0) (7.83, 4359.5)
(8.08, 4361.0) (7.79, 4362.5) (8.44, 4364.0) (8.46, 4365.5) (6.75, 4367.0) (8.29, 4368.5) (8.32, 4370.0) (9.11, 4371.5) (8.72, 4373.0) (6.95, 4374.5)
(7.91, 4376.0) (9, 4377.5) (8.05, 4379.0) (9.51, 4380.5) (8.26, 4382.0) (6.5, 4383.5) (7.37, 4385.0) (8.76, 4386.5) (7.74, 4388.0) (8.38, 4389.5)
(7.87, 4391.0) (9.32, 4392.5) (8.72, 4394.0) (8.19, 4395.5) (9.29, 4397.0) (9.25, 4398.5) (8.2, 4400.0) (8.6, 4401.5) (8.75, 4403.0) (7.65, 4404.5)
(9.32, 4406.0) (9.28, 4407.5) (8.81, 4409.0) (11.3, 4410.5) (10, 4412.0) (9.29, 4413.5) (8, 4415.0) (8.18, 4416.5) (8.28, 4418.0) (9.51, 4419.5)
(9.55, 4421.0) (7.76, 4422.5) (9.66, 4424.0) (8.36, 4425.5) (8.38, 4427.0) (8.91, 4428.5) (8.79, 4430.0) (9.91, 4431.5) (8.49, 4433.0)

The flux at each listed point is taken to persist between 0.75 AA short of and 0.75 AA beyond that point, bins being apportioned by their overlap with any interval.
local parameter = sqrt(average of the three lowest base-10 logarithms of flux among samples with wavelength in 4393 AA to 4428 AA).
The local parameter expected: 0.94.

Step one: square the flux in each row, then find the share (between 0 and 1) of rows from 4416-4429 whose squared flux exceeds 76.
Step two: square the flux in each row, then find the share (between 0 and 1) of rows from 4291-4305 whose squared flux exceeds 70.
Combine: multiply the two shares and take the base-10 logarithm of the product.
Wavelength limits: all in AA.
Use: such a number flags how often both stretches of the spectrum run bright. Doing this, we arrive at -1.3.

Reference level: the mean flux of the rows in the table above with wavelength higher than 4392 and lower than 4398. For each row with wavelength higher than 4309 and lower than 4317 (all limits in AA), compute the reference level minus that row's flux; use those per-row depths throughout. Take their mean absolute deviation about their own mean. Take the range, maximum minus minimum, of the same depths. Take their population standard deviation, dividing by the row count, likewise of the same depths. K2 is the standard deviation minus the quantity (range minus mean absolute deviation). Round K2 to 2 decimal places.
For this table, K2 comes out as -0.28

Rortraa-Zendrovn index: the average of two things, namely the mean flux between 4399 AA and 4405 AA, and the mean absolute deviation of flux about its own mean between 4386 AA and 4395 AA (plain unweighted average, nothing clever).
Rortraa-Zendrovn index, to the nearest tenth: 4.4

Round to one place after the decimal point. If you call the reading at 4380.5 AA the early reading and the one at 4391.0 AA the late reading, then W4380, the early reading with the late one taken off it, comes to 1.6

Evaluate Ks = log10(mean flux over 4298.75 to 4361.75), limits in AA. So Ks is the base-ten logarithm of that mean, 0.87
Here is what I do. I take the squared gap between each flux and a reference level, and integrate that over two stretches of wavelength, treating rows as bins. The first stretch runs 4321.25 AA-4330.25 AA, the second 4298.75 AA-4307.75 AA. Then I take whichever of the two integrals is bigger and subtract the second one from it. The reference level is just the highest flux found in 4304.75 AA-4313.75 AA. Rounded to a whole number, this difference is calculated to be 14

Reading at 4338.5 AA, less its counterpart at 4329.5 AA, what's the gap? -2.8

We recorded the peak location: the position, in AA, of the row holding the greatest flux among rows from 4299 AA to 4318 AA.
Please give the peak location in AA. 4317.5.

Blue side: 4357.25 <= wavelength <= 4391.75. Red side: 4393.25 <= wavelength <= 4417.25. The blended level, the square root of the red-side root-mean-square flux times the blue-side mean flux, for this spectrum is 8.5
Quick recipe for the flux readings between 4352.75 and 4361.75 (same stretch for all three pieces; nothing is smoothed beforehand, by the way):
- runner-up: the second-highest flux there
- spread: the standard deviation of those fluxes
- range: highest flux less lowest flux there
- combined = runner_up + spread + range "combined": 11.7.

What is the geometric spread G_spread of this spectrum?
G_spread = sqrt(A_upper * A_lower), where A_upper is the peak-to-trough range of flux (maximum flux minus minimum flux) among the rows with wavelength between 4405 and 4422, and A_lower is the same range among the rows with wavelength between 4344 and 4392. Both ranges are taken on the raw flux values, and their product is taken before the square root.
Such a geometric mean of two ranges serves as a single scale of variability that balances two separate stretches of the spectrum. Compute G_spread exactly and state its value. 3.2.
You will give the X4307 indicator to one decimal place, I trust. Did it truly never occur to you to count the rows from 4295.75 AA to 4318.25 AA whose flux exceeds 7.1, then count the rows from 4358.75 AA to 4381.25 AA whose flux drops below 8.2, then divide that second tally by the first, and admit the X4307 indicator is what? 2.3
